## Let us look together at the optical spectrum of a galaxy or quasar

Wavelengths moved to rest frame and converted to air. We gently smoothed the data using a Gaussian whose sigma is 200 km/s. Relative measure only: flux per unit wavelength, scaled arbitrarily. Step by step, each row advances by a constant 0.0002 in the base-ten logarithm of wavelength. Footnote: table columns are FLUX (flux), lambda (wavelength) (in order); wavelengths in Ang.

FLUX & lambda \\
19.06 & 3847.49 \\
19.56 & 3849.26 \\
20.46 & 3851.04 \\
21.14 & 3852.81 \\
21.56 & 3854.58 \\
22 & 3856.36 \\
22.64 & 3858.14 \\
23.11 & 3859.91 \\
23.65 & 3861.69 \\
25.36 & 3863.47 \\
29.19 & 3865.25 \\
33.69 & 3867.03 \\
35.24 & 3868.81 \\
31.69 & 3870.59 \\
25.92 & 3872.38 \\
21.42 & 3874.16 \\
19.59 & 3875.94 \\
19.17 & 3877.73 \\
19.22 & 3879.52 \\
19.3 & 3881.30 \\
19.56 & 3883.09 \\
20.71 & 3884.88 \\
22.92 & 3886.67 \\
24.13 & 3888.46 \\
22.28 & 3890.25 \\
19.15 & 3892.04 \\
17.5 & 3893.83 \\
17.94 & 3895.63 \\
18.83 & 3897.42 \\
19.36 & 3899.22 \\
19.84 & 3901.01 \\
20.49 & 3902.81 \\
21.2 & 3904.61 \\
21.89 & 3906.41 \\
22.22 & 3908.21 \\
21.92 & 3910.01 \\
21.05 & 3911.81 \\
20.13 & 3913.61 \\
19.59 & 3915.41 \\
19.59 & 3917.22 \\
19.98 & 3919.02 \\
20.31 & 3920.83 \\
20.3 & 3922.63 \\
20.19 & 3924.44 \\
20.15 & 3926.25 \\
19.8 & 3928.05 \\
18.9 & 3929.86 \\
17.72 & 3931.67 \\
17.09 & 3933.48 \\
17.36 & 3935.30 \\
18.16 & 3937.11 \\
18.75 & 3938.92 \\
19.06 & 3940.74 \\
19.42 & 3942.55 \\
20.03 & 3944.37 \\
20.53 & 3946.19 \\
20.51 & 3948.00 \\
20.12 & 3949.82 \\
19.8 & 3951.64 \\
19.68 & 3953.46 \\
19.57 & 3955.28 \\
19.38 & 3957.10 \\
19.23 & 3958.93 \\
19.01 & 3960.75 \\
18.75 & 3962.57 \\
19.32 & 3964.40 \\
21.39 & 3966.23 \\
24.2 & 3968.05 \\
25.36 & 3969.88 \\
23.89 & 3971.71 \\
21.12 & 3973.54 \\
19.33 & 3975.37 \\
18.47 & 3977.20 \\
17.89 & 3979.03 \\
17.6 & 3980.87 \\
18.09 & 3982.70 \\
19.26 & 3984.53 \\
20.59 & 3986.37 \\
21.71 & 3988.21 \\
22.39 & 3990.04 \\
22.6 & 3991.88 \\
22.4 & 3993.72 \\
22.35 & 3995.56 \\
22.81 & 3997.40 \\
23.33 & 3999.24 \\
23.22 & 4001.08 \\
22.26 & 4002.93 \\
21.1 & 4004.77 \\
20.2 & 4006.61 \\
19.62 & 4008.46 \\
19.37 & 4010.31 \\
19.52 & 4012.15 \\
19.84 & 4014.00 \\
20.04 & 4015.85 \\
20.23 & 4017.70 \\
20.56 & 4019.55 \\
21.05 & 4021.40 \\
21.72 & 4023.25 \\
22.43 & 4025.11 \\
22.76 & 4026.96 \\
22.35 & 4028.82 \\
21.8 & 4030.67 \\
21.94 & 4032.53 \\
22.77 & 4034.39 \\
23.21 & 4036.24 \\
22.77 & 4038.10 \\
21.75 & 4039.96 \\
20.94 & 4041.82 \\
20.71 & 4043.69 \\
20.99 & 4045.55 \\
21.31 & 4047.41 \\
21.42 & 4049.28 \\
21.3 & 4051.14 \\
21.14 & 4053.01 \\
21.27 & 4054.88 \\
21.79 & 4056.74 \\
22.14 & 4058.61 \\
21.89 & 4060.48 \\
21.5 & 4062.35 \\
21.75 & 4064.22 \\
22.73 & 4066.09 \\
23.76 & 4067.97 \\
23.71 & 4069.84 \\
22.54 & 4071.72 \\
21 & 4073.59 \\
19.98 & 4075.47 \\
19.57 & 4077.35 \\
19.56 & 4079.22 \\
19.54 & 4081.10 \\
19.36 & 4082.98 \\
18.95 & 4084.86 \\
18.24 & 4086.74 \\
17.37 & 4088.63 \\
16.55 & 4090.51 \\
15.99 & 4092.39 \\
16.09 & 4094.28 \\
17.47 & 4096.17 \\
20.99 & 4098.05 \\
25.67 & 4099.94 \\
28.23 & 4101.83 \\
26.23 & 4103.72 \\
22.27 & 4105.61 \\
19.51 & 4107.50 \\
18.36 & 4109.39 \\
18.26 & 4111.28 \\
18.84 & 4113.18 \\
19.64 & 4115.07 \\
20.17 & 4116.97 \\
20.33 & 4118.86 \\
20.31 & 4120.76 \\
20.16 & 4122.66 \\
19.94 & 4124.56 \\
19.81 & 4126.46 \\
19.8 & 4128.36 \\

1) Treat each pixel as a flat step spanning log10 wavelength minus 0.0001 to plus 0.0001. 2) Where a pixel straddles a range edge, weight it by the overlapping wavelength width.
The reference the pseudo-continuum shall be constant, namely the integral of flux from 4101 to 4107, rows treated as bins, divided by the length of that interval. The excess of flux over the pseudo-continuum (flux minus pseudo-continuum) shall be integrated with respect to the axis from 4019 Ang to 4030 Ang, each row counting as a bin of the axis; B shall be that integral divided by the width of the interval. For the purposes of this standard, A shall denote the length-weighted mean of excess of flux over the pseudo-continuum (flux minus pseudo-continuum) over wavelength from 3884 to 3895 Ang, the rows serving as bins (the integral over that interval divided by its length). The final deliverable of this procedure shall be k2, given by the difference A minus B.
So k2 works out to -0.8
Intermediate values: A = -4.0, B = -3.2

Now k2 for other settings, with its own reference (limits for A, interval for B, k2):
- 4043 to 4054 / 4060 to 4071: -1.4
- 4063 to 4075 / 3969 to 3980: 1.5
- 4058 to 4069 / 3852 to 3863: -0.2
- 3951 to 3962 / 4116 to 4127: -0.7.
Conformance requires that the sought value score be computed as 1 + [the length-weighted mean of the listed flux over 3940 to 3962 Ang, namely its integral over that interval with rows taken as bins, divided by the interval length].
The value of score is 20.7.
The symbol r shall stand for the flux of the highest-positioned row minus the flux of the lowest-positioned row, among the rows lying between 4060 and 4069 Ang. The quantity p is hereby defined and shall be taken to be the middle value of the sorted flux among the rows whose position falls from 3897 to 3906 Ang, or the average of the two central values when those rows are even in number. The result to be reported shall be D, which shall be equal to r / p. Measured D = 0.09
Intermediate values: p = 19.8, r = 1.9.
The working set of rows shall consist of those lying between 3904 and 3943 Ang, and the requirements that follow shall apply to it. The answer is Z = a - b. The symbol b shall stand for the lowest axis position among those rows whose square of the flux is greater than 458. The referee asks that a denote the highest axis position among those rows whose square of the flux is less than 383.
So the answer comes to 36.1 Ang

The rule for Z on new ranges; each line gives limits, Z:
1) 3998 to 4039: 12.9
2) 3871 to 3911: 26.8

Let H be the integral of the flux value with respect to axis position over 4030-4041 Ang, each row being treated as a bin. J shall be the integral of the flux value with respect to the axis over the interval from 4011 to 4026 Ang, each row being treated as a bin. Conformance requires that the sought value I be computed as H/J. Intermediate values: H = 246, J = 310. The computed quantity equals 0.79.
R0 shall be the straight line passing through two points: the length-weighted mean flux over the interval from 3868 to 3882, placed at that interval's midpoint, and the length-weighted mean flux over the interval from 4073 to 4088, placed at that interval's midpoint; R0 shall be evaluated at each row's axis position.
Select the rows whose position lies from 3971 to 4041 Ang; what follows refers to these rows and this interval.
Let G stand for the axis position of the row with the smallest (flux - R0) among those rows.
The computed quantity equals 3980.87 Ang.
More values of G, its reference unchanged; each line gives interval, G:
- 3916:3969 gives 3933.48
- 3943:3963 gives 3962.57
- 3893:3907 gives 3893.83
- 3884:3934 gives 3893.83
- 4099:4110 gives 4109.39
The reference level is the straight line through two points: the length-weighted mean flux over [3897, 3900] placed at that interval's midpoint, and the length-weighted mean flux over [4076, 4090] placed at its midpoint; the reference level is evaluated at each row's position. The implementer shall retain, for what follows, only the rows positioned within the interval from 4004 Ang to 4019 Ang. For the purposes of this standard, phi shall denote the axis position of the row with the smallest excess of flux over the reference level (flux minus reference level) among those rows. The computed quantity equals 4010.31 Ang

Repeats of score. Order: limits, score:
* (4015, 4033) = 22.5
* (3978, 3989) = 20.1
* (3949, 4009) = 21.8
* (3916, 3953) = 20.4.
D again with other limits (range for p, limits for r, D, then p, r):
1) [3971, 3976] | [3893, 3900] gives 0.09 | 21.1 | 1.9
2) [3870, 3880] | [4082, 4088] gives -0.05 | 20.5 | -1.1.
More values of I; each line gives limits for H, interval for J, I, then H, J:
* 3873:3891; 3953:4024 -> 0.26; 376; 1472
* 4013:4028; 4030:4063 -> 0.44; 316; 716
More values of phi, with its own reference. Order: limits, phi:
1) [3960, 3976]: 3962.57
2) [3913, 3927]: 3915.41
